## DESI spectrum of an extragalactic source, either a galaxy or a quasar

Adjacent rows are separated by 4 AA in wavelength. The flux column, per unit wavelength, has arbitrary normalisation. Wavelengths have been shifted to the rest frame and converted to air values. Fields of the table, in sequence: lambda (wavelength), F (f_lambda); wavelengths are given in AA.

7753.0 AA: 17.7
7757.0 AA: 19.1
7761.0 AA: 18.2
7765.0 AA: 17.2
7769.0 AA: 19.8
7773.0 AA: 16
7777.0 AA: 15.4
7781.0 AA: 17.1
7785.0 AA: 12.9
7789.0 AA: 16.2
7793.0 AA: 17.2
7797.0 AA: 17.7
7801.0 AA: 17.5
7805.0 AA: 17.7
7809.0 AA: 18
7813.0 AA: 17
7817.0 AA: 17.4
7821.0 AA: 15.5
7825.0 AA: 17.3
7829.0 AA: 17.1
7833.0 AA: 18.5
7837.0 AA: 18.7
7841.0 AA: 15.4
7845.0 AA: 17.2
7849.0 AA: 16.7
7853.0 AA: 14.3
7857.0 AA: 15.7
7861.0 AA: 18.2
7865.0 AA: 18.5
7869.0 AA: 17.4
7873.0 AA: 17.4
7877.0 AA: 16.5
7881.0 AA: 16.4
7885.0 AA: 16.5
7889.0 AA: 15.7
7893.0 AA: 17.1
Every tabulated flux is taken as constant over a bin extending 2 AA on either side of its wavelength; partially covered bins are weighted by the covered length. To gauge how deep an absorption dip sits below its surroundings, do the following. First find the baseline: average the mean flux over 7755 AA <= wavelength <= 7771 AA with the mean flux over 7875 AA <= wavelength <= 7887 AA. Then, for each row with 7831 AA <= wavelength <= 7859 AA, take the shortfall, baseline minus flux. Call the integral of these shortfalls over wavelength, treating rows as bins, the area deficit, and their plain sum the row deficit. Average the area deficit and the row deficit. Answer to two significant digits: 15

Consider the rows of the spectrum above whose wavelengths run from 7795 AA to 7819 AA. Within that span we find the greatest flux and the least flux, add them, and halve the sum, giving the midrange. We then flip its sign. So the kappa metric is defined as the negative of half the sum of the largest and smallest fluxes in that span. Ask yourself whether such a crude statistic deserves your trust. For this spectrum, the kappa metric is -17.5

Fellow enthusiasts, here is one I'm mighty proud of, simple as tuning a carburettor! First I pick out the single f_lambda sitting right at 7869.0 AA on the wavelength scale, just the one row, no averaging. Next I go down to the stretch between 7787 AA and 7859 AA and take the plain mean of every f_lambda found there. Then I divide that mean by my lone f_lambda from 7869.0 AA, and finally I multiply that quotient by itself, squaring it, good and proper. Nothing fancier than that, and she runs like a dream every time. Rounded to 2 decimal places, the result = 0.95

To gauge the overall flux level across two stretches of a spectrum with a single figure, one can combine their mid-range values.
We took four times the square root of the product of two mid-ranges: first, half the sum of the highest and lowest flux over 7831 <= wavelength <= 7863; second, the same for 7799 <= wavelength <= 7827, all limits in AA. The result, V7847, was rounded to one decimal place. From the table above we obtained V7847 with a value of 66.5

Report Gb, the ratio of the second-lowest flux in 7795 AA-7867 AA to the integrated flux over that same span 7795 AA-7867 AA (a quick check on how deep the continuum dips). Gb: 0.012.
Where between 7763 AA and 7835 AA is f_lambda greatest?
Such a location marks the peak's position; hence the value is 7769.0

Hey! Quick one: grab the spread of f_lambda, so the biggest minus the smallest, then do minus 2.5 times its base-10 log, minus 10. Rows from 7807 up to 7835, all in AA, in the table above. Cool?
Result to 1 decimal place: -11.2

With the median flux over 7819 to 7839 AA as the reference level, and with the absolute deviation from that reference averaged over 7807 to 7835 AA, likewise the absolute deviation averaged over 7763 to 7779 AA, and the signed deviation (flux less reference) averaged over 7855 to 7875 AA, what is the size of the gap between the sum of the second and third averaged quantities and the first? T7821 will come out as 1.0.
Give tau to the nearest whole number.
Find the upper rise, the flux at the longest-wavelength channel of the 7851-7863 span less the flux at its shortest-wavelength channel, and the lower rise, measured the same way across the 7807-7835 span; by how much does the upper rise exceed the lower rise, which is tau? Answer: 3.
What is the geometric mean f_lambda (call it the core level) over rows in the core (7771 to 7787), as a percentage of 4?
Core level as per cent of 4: 382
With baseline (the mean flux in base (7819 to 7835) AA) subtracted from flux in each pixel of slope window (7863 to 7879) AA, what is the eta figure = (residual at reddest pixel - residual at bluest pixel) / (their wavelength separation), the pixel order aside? -0.17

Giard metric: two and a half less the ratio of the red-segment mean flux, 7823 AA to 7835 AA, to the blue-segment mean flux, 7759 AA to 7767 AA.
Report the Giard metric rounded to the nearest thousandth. 1.504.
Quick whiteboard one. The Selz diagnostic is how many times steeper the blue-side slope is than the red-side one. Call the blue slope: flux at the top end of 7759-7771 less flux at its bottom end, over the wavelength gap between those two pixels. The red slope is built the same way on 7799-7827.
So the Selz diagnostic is -24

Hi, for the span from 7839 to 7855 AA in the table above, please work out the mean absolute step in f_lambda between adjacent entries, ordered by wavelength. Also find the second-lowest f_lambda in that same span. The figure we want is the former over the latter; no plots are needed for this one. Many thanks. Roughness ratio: 0.10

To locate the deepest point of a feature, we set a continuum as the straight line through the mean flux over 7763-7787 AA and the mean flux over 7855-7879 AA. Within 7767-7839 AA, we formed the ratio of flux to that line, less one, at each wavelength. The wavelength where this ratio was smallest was 7785.0 AA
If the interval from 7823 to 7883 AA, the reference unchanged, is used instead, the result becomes 7853.0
